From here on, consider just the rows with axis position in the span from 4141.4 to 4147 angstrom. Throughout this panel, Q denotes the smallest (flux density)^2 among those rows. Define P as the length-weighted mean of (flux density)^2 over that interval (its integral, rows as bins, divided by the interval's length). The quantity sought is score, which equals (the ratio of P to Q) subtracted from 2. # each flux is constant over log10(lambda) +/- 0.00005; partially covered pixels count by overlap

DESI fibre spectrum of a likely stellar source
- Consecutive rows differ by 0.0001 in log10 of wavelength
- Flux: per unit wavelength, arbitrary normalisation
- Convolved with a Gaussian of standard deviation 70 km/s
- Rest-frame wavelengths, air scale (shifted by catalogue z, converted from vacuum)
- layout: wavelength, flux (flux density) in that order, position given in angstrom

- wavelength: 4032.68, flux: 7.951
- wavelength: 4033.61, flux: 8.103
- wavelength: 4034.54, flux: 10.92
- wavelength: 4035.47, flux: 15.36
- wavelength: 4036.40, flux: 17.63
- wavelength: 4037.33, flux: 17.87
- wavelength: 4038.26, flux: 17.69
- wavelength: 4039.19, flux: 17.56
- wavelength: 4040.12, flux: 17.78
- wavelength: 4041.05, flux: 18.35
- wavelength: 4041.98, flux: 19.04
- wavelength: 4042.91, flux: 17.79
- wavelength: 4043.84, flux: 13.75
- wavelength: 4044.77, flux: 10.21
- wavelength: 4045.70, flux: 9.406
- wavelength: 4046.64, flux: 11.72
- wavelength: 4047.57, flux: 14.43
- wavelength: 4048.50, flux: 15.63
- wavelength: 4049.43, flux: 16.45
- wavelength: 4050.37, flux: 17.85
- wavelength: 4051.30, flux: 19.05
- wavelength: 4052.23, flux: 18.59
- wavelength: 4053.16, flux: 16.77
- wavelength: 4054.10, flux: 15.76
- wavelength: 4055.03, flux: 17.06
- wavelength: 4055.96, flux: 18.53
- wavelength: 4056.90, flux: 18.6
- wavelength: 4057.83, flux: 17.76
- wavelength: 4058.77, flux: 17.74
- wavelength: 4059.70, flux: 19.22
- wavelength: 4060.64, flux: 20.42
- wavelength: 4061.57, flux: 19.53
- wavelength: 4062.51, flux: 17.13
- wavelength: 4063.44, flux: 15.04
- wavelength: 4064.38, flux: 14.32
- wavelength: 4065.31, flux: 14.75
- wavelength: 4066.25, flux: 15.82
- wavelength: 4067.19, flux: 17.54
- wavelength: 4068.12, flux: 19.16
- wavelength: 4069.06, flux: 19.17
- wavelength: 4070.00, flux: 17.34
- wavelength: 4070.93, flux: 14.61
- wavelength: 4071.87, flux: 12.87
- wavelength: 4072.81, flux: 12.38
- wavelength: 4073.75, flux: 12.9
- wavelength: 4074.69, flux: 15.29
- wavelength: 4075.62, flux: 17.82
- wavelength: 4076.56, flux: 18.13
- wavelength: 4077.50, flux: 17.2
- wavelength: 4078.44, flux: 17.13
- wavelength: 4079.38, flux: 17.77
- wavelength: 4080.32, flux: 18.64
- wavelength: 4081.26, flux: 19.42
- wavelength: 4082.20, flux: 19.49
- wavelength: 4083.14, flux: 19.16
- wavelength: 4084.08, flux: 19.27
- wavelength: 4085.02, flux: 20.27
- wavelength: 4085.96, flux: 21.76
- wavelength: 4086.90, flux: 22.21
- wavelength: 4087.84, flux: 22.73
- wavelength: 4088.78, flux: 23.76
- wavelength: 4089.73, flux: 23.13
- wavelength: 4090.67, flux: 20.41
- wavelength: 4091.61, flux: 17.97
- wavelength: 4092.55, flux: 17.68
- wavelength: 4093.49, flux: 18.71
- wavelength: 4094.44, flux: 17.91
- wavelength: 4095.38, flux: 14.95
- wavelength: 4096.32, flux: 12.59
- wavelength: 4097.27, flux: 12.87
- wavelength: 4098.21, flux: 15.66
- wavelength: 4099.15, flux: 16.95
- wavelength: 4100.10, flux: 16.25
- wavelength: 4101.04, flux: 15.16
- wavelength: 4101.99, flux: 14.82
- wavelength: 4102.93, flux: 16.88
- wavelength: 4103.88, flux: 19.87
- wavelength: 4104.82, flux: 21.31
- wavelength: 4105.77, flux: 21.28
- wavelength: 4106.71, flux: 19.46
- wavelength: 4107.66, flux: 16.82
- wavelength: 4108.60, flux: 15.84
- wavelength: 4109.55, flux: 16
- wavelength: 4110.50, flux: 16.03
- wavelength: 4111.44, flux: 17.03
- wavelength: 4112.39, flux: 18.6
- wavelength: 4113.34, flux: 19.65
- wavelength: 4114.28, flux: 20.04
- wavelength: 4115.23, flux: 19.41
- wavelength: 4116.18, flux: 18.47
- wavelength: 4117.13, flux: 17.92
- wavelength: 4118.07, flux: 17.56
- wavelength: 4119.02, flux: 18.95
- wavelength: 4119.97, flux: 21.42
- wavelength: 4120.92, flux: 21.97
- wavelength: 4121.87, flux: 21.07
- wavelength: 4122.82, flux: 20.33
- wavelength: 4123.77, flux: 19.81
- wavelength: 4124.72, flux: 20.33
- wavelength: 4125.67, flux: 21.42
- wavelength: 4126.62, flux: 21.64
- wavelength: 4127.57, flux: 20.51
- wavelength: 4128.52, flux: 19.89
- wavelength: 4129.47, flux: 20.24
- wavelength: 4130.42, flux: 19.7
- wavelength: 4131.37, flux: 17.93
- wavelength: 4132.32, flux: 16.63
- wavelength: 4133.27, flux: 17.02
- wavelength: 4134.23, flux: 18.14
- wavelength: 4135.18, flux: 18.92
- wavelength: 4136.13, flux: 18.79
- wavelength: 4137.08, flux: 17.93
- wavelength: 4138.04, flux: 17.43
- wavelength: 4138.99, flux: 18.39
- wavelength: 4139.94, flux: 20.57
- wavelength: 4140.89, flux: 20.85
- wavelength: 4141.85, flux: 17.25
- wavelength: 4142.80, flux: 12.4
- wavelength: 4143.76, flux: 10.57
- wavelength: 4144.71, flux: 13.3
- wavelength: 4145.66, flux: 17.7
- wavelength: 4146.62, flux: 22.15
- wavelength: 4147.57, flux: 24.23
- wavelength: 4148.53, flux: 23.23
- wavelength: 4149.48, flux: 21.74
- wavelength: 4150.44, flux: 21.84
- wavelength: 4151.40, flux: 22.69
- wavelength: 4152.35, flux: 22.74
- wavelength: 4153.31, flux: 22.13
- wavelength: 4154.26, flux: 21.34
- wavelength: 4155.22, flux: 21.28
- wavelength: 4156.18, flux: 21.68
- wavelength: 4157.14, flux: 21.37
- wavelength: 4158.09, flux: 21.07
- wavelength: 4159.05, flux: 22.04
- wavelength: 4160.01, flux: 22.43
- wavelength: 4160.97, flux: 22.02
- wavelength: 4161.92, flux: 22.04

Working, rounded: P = 253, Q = 112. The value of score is -0.27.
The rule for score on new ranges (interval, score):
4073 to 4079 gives 0.39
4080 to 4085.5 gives 0.92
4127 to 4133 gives 0.67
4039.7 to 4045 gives -0.67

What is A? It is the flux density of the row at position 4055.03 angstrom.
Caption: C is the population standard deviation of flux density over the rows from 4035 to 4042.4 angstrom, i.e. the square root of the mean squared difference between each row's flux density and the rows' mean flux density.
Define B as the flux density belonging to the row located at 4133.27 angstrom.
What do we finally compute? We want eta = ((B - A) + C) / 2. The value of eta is 0.5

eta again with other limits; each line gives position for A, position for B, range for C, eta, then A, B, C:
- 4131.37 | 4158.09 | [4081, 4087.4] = 2.2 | 17.93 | 21.07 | 1.2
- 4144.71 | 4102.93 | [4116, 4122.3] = 2.6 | 13.3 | 16.88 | 1.7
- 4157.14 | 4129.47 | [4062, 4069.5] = 0.3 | 21.37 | 20.24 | 1.8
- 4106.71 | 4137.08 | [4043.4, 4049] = 0.4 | 19.46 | 17.93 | 2.3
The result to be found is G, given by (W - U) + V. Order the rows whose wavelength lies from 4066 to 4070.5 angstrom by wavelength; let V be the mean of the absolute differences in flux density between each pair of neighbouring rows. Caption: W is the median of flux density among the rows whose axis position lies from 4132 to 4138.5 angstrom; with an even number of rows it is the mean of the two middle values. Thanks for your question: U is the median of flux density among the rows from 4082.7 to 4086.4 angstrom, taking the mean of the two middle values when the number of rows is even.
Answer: -1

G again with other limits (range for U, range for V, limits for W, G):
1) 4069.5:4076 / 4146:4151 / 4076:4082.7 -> 5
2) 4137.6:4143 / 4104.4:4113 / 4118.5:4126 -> 4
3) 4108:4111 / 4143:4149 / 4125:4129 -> 8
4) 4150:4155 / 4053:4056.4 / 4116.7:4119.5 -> -3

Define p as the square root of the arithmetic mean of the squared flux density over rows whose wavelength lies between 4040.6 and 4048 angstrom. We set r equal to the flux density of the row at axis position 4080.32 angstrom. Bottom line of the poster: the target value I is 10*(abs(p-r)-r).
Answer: -148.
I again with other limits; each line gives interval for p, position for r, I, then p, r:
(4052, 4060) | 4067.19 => -173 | 17.8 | 17.54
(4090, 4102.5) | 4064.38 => -122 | 16.4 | 14.32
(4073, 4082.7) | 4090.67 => -175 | 17.5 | 20.41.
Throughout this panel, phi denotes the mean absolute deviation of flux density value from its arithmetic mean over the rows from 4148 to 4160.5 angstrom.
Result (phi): 0.5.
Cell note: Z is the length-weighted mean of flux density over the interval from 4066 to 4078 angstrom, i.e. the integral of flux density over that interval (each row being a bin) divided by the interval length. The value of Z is 16.2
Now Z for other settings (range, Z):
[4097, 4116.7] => 17.6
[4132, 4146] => 17.1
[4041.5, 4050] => 14.3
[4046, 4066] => 16.9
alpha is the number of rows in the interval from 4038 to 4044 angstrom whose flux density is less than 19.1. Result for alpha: 7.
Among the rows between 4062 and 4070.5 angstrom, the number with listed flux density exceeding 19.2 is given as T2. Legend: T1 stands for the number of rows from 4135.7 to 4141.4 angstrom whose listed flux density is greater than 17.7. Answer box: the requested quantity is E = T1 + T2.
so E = 5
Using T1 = 5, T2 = 0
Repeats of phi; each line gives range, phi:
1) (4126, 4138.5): 1.2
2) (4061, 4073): 2.0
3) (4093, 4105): 2.0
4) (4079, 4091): 1.6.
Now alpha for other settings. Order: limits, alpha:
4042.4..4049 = 7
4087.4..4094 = 3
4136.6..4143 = 5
